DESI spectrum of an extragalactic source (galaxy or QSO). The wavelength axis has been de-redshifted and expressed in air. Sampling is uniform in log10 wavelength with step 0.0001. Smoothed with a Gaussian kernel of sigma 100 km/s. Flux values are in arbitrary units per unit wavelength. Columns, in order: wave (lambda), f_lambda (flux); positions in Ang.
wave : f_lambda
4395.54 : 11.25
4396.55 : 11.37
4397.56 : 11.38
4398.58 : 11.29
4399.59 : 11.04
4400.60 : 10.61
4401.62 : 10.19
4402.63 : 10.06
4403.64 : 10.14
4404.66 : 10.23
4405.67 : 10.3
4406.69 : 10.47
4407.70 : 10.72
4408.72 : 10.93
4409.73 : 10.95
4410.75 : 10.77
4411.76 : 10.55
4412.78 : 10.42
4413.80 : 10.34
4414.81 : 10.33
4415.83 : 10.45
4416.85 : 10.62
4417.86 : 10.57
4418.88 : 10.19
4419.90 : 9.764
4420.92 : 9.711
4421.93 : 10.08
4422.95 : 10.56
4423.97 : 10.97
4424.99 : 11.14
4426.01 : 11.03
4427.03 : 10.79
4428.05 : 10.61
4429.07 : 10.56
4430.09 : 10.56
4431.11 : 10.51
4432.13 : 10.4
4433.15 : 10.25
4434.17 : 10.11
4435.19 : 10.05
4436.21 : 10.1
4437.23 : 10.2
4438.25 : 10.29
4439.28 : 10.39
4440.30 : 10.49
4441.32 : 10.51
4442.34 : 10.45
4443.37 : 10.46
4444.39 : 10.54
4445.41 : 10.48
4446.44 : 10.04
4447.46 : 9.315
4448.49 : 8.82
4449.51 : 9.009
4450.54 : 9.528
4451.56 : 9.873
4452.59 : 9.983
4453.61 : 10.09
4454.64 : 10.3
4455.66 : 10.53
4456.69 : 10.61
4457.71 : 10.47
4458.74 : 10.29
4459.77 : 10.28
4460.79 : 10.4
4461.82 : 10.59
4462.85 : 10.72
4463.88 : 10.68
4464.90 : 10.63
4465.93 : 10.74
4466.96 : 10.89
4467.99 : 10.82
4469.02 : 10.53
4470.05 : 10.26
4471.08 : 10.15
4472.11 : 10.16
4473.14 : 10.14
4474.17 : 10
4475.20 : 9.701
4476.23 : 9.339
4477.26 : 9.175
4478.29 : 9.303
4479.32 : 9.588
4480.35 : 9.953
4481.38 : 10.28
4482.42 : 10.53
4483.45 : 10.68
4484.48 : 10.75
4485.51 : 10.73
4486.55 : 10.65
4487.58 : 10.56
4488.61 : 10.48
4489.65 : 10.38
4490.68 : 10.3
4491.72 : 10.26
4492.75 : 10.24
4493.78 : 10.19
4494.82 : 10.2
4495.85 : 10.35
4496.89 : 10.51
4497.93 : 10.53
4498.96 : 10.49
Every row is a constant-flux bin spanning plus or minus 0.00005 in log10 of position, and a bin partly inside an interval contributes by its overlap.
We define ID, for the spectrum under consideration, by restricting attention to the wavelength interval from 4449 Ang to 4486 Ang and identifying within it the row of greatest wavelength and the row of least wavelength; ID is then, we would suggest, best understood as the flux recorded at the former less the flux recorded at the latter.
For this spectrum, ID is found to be 1.7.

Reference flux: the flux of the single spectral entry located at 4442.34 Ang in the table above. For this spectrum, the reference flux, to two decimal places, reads 10.45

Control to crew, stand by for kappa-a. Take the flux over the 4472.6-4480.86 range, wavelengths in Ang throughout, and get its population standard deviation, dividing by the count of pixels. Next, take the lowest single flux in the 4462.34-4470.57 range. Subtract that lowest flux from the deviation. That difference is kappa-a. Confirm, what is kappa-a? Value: -9.92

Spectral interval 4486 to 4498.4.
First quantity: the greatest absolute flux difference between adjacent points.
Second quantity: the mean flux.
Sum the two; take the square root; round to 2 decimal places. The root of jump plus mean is 3.25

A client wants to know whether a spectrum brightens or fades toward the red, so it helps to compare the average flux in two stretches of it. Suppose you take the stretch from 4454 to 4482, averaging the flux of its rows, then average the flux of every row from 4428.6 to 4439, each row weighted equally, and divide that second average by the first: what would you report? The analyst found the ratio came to 1.006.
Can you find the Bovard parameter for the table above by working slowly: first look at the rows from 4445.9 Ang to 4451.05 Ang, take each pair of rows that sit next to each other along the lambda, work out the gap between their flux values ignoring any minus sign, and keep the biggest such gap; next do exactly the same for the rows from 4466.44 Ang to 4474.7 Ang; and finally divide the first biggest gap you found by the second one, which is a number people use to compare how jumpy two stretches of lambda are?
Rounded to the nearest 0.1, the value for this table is 2.5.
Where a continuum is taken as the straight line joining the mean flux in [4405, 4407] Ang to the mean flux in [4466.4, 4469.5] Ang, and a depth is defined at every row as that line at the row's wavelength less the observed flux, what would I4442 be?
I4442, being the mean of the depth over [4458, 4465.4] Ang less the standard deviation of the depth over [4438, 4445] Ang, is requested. 0.1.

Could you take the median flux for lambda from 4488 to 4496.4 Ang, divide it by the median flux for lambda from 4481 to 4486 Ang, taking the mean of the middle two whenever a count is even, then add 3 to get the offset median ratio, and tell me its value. 3.96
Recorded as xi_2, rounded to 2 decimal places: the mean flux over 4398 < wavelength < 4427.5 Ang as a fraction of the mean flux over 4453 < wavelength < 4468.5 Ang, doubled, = 2.00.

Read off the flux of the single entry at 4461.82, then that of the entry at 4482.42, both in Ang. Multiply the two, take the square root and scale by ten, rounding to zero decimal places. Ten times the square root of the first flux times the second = 106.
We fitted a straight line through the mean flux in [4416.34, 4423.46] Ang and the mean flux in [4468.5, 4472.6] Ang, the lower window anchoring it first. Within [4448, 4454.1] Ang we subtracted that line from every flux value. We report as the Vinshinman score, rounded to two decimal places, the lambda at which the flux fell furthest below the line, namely 4448.49 Ang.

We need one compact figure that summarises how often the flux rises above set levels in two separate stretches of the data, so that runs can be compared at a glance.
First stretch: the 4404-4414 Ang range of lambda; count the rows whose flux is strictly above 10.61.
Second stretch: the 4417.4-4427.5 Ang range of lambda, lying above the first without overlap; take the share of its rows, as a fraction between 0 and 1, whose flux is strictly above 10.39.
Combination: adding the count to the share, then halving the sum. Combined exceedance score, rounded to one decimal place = 2.3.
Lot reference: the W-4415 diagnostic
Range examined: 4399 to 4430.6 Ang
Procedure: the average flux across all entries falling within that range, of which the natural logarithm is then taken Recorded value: 2.35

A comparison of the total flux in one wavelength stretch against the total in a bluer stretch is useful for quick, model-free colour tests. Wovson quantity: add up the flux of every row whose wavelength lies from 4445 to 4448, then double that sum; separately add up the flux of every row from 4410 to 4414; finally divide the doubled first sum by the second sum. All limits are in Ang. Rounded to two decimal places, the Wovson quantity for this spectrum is 1.42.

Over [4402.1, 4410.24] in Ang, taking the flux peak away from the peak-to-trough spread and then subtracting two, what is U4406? -12.1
